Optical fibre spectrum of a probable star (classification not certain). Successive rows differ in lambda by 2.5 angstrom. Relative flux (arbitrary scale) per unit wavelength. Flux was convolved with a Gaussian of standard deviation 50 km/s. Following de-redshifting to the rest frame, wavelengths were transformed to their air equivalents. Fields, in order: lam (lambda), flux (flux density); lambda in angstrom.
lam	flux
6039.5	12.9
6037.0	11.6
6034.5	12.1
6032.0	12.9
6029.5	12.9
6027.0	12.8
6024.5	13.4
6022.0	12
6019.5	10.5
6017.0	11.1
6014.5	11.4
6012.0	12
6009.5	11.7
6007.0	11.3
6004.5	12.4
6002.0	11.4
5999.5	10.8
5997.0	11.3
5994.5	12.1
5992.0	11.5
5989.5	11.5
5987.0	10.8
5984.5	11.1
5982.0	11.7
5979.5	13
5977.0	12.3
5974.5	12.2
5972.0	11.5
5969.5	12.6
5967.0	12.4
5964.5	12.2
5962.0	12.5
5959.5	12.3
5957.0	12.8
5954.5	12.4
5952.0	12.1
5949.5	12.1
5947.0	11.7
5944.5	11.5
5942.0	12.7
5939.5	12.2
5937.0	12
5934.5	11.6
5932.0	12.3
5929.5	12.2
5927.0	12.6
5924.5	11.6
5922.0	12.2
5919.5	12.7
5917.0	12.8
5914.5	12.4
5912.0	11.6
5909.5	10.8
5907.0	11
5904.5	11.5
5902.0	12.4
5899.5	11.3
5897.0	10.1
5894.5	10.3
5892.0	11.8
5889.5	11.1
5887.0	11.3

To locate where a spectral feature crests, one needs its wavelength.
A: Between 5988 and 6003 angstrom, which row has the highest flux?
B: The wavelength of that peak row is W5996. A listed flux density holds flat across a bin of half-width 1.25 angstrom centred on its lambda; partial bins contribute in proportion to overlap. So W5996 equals 5994.5 angstrom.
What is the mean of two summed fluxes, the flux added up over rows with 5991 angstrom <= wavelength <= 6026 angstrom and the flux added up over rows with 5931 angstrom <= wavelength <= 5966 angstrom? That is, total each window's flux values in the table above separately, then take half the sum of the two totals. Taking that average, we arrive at 167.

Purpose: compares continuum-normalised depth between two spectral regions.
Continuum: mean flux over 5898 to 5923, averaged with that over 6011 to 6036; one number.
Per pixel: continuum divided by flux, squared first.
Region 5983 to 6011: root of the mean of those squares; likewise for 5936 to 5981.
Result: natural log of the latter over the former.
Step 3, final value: -0.07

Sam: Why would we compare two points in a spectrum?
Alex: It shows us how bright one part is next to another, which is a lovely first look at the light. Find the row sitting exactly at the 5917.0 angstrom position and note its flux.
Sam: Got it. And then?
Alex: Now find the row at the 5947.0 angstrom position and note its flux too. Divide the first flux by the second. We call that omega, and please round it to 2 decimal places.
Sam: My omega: 1.09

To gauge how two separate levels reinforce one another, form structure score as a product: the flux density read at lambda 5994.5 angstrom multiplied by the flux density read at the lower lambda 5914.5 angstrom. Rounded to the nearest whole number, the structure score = 150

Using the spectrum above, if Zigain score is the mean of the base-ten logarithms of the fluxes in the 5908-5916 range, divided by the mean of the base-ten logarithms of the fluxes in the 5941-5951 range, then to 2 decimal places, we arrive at 0.99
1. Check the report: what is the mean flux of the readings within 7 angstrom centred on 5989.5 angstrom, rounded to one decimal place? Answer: 11.3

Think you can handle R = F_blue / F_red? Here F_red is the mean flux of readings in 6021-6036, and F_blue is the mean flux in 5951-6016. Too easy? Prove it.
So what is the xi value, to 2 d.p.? 0.94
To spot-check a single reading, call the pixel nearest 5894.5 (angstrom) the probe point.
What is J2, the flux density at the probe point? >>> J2 10.3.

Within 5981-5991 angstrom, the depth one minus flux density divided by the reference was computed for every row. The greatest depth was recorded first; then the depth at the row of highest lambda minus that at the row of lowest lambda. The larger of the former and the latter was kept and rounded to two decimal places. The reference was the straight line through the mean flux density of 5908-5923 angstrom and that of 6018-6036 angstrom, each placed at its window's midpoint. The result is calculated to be 0.12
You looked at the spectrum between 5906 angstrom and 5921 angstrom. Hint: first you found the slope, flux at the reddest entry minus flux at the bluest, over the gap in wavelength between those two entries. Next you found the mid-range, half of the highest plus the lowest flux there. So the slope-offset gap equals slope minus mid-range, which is -11.7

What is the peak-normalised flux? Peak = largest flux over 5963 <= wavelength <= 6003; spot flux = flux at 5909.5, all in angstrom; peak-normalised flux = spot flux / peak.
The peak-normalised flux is 0.83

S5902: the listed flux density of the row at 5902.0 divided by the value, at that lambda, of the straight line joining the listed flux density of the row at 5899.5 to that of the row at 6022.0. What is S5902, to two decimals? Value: 1.10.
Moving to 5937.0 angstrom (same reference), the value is 1.04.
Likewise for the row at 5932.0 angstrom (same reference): 1.07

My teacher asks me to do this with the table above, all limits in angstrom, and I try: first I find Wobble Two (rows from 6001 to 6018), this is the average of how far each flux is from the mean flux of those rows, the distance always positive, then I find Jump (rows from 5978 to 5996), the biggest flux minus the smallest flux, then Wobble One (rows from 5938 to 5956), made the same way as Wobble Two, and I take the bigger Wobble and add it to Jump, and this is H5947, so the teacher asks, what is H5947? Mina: 2.6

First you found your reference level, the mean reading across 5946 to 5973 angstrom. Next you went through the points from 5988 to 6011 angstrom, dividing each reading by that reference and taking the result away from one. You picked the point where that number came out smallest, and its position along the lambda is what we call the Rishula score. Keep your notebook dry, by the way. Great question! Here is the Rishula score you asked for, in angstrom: 6004.5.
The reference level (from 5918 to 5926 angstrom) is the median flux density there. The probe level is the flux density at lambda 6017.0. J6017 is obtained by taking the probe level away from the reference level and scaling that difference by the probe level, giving 0.10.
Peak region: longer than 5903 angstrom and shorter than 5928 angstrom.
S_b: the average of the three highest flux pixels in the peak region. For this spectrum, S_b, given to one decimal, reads 12.7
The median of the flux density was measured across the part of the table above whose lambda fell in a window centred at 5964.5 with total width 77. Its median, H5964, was 12.1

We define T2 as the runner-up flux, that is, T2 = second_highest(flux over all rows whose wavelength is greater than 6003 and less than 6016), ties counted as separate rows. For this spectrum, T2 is 12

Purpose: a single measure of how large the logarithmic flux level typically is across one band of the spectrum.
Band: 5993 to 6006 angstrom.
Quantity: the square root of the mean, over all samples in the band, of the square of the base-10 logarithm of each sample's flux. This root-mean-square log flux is 1.06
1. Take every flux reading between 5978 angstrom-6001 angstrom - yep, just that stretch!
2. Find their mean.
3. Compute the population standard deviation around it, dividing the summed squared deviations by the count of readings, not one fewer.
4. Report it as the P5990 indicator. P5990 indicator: 0.65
